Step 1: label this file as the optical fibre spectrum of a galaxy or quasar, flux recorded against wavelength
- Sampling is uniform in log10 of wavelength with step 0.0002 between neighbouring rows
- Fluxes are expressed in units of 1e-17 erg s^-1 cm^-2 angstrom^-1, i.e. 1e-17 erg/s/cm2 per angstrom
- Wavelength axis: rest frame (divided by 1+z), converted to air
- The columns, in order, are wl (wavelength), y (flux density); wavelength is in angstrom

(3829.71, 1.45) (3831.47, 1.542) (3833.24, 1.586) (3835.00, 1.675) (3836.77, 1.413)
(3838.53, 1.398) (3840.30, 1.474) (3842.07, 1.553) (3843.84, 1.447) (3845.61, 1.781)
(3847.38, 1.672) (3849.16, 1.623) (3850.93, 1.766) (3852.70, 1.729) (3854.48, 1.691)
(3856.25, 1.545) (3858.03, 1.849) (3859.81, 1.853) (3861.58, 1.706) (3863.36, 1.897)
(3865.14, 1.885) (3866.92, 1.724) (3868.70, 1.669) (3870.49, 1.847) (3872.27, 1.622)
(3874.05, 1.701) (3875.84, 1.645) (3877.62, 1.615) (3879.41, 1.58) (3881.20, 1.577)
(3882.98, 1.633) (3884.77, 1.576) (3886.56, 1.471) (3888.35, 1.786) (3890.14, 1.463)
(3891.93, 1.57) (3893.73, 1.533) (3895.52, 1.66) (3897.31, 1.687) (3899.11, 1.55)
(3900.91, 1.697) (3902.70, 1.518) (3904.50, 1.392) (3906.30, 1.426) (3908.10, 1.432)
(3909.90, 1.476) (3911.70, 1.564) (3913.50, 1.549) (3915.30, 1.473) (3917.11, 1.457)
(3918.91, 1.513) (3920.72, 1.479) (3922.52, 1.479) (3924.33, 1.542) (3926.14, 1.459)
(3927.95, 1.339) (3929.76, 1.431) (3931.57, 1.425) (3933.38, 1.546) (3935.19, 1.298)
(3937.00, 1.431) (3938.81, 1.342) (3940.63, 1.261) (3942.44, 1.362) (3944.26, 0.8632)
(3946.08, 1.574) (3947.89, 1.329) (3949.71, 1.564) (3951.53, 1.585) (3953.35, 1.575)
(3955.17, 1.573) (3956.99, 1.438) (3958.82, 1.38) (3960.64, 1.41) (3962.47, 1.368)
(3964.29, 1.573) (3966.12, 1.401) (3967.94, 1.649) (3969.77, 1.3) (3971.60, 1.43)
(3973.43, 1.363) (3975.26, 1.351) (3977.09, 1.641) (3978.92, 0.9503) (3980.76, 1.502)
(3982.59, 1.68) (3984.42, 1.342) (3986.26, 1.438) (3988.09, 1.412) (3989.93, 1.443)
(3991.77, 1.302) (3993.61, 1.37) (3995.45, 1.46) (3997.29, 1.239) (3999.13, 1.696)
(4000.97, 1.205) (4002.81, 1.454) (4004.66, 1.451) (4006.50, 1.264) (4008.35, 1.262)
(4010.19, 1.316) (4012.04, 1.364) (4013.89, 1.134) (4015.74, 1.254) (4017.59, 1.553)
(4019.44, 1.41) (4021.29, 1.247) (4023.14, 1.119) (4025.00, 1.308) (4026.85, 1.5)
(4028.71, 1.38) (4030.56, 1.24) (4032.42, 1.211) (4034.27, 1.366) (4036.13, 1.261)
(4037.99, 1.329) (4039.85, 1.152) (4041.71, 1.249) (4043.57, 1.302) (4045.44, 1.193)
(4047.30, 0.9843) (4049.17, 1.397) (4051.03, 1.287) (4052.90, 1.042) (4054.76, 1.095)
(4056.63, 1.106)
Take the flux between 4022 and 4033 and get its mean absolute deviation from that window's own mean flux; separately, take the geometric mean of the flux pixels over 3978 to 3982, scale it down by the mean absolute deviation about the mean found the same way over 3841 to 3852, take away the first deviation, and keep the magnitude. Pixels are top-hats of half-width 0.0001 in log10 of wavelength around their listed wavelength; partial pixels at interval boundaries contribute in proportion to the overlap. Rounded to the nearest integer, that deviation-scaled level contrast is 12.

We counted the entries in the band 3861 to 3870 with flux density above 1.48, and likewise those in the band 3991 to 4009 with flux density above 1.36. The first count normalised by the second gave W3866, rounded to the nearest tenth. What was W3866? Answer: 1.0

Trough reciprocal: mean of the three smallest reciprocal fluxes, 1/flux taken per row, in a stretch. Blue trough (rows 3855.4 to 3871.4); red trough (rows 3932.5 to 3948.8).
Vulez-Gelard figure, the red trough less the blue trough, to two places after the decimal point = 0.13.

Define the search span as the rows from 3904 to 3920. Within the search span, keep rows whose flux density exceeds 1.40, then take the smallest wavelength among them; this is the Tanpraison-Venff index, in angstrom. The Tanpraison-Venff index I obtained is 3906.30 angstrom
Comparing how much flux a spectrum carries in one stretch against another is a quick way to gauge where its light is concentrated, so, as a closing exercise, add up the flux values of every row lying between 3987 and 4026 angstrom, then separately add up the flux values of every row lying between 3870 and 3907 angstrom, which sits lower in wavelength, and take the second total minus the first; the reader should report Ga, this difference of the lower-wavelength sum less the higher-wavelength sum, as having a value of 5.3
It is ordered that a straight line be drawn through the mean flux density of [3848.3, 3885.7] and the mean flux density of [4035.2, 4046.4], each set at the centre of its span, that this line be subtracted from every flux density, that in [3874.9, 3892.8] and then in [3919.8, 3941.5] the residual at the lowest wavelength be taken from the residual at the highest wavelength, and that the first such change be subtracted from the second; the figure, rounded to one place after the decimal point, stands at -0.1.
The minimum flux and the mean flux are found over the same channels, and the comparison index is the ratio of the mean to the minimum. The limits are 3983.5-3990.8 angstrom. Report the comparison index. 1.05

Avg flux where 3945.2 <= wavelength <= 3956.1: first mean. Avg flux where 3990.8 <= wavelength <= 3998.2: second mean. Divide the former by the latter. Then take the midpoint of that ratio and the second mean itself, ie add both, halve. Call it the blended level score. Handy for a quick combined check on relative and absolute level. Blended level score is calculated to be 1.24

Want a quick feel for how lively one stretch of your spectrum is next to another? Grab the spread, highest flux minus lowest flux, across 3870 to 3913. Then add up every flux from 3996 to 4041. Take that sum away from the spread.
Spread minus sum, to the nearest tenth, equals -31.3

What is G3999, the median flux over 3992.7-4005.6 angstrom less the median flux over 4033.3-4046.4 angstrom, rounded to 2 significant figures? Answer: 0.19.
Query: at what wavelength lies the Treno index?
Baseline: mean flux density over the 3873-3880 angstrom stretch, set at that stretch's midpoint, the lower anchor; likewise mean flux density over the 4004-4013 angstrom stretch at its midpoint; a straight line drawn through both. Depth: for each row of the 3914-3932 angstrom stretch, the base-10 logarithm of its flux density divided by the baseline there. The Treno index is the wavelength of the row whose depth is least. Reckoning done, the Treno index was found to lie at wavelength 3927.95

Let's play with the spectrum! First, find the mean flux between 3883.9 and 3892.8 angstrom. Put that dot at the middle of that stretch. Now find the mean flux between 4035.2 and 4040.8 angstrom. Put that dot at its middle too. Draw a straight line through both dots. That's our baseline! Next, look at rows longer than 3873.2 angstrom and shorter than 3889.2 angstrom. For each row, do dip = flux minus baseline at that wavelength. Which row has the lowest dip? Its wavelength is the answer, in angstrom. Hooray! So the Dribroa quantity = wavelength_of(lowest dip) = 3886.56 angstrom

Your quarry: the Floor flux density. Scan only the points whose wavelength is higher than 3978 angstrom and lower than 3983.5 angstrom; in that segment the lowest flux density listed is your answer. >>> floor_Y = 0.9503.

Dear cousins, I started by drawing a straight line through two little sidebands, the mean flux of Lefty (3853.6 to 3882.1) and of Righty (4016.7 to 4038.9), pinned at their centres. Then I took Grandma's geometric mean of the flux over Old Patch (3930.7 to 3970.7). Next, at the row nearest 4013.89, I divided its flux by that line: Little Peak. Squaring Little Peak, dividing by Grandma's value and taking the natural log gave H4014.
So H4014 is -0.71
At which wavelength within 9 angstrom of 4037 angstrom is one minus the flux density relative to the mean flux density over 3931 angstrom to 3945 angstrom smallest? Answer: 4028.71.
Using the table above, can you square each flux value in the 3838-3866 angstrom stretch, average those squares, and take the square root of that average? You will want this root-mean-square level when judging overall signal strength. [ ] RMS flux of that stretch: 1.69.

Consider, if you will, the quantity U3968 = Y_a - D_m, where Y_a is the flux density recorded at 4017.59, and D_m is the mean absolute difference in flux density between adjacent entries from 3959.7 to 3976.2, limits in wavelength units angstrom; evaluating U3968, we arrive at 1.40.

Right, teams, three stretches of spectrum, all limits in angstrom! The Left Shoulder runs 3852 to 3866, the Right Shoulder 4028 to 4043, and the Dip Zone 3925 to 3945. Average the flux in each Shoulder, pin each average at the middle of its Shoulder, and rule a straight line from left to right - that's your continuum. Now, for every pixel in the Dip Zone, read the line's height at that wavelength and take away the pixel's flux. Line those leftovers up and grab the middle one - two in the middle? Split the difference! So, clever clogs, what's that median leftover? 0.17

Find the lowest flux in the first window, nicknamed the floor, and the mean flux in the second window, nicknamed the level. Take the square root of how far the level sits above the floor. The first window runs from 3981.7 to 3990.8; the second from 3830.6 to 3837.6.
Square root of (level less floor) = 0.46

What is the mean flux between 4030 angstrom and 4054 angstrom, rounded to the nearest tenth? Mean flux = 1.2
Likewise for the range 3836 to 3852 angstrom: 1.6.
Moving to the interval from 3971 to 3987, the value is 1.4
